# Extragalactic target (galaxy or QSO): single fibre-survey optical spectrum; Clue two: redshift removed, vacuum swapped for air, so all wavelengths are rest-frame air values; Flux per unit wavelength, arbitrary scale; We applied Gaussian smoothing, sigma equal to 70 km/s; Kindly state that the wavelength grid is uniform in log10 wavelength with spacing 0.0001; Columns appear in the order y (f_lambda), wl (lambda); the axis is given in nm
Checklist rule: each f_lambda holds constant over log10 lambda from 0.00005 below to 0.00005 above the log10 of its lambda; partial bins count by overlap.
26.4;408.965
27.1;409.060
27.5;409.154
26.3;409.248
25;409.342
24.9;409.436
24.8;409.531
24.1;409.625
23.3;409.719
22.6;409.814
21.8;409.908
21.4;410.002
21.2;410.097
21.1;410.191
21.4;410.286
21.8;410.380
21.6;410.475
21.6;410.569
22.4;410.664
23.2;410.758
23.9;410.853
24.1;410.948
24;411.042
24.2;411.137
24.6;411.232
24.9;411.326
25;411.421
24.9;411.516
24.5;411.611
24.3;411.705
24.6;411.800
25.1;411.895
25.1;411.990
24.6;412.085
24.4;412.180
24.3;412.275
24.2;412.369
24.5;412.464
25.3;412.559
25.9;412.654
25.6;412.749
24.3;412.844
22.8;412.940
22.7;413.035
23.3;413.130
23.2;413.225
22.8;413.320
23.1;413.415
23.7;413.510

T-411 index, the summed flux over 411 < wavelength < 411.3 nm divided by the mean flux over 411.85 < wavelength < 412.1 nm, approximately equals 2.92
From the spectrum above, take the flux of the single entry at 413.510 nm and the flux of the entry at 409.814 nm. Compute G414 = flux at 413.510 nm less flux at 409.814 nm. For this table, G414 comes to 1.1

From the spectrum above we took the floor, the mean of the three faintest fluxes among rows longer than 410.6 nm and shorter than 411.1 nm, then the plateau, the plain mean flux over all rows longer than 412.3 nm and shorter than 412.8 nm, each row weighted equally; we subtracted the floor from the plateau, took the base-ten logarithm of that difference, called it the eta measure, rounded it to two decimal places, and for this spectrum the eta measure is 0.29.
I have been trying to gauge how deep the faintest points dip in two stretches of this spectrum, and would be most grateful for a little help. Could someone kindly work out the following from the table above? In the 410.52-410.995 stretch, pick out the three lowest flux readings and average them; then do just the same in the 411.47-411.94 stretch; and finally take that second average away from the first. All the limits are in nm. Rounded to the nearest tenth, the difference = -2.1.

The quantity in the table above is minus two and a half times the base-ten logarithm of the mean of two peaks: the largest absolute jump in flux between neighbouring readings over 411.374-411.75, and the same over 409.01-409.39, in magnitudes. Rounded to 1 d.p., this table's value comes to 0.2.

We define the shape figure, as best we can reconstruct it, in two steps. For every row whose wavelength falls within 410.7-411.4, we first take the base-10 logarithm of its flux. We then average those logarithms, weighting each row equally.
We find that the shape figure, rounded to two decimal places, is 1.38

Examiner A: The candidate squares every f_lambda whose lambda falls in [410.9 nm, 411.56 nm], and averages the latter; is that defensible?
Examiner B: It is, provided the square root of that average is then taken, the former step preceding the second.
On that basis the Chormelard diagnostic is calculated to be 24.5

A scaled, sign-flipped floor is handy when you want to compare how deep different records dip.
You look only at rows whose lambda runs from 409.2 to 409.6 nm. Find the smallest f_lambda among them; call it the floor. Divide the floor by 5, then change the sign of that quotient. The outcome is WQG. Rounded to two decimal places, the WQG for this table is -4.96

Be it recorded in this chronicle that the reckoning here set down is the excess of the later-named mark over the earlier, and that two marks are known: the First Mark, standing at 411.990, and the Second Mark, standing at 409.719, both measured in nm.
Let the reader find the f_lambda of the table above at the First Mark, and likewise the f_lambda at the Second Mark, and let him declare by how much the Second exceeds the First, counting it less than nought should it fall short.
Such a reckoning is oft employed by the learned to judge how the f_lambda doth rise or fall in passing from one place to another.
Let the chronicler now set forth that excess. -1.8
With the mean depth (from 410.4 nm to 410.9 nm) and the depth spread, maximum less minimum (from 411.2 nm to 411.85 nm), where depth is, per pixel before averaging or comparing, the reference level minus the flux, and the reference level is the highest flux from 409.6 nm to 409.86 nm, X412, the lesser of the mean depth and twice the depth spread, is 1.4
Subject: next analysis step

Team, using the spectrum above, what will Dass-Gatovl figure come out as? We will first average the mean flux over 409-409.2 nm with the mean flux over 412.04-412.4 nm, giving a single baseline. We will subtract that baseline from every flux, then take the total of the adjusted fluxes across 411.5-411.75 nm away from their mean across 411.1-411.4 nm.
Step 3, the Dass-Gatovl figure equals 2.5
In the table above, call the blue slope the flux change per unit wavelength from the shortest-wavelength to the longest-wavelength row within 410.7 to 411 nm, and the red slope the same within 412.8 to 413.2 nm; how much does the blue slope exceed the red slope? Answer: 8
